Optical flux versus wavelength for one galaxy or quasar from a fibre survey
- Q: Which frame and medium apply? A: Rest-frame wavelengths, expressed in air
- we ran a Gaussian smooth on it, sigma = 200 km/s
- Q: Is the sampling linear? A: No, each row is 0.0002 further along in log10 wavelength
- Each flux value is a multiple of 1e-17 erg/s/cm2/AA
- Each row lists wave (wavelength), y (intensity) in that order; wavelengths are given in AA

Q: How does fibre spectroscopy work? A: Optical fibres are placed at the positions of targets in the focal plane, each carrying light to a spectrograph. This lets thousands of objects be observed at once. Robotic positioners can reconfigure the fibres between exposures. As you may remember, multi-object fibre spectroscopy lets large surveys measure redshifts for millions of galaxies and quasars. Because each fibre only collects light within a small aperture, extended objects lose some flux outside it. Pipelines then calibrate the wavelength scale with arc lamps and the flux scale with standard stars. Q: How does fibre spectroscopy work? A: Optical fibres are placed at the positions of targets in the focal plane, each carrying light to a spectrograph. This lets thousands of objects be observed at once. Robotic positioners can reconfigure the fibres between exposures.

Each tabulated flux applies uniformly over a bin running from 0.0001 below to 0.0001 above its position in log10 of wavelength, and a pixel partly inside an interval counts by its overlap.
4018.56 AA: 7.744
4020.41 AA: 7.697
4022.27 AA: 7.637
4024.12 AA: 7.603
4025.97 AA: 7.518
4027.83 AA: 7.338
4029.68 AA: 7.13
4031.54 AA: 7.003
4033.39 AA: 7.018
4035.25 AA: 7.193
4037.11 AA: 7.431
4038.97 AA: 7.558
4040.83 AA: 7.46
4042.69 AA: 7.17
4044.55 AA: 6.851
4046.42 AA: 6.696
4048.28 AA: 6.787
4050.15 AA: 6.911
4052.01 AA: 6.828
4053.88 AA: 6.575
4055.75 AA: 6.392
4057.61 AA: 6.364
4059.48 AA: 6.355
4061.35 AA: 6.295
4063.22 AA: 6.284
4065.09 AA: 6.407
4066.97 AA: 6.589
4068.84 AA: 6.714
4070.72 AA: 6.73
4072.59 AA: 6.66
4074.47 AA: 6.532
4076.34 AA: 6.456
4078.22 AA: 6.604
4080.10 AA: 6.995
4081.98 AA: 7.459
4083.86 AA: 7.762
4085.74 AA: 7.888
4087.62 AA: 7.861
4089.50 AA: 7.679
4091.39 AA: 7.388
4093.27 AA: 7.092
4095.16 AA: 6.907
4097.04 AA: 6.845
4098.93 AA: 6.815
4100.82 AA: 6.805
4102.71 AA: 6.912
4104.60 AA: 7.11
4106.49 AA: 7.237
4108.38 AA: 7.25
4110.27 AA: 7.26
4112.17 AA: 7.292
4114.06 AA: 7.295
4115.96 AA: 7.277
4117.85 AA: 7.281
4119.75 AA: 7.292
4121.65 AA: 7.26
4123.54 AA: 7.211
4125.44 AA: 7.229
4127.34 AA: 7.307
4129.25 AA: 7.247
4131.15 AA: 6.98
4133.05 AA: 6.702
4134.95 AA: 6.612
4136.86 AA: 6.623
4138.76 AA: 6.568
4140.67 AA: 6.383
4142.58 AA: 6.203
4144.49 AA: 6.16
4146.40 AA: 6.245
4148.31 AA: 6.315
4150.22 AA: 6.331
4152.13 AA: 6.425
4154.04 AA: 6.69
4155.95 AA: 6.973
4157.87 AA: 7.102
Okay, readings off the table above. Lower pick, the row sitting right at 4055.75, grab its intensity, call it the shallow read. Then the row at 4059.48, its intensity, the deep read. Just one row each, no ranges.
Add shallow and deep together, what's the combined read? 12.7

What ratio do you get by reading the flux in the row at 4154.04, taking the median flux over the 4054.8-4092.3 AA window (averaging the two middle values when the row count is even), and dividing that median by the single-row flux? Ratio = 0.99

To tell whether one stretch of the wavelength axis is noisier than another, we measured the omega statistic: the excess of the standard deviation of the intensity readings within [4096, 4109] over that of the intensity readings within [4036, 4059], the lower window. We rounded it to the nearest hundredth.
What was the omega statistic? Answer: -0.21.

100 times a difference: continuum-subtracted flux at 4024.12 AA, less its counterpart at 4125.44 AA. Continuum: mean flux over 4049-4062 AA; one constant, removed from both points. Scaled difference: 37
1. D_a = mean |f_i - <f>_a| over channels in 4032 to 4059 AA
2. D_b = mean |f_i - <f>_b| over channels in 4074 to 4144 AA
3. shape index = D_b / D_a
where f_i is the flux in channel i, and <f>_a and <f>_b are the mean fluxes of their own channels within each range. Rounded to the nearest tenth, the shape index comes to 1.1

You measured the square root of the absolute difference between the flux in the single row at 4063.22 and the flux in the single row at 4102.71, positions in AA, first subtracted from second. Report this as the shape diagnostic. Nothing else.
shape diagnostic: 0.792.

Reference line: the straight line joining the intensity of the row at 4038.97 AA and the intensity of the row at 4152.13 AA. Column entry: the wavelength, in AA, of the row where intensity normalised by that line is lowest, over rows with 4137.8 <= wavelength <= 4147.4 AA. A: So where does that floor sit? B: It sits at 4144.49 AA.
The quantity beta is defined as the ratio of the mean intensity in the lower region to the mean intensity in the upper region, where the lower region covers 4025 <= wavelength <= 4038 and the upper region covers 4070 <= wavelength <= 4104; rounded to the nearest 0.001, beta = 1.022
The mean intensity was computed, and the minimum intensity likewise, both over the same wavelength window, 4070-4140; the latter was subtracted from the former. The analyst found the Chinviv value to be 0.64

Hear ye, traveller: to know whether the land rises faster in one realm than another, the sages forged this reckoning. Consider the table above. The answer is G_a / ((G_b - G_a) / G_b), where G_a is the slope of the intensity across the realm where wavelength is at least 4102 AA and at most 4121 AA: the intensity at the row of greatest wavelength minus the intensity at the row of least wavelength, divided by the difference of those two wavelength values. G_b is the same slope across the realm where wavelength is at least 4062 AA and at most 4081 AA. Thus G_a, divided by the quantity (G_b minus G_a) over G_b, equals 0.047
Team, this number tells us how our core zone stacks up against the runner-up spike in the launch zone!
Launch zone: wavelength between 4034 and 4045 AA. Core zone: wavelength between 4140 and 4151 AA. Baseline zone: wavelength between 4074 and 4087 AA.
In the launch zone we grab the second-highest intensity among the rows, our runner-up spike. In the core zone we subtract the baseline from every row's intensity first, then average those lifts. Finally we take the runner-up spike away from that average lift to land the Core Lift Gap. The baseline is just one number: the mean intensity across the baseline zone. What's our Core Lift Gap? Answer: -8.3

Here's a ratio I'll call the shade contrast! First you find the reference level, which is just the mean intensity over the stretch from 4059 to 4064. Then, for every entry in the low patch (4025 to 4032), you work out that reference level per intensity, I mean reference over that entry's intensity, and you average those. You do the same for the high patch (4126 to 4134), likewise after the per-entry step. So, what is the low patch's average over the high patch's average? 0.97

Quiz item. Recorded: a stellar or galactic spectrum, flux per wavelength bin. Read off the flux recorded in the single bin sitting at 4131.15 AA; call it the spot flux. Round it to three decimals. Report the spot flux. 6.980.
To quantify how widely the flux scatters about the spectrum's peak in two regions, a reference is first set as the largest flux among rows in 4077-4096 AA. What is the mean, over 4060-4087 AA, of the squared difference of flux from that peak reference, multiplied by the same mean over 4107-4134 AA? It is 0.69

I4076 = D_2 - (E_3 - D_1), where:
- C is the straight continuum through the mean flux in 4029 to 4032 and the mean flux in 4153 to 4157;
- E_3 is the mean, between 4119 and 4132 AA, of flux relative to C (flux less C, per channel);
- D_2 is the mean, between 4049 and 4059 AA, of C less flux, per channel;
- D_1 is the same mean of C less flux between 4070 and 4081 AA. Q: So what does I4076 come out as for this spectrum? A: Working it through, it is 0.40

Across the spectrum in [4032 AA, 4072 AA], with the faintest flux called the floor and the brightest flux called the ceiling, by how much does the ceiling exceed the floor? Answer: 1.3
